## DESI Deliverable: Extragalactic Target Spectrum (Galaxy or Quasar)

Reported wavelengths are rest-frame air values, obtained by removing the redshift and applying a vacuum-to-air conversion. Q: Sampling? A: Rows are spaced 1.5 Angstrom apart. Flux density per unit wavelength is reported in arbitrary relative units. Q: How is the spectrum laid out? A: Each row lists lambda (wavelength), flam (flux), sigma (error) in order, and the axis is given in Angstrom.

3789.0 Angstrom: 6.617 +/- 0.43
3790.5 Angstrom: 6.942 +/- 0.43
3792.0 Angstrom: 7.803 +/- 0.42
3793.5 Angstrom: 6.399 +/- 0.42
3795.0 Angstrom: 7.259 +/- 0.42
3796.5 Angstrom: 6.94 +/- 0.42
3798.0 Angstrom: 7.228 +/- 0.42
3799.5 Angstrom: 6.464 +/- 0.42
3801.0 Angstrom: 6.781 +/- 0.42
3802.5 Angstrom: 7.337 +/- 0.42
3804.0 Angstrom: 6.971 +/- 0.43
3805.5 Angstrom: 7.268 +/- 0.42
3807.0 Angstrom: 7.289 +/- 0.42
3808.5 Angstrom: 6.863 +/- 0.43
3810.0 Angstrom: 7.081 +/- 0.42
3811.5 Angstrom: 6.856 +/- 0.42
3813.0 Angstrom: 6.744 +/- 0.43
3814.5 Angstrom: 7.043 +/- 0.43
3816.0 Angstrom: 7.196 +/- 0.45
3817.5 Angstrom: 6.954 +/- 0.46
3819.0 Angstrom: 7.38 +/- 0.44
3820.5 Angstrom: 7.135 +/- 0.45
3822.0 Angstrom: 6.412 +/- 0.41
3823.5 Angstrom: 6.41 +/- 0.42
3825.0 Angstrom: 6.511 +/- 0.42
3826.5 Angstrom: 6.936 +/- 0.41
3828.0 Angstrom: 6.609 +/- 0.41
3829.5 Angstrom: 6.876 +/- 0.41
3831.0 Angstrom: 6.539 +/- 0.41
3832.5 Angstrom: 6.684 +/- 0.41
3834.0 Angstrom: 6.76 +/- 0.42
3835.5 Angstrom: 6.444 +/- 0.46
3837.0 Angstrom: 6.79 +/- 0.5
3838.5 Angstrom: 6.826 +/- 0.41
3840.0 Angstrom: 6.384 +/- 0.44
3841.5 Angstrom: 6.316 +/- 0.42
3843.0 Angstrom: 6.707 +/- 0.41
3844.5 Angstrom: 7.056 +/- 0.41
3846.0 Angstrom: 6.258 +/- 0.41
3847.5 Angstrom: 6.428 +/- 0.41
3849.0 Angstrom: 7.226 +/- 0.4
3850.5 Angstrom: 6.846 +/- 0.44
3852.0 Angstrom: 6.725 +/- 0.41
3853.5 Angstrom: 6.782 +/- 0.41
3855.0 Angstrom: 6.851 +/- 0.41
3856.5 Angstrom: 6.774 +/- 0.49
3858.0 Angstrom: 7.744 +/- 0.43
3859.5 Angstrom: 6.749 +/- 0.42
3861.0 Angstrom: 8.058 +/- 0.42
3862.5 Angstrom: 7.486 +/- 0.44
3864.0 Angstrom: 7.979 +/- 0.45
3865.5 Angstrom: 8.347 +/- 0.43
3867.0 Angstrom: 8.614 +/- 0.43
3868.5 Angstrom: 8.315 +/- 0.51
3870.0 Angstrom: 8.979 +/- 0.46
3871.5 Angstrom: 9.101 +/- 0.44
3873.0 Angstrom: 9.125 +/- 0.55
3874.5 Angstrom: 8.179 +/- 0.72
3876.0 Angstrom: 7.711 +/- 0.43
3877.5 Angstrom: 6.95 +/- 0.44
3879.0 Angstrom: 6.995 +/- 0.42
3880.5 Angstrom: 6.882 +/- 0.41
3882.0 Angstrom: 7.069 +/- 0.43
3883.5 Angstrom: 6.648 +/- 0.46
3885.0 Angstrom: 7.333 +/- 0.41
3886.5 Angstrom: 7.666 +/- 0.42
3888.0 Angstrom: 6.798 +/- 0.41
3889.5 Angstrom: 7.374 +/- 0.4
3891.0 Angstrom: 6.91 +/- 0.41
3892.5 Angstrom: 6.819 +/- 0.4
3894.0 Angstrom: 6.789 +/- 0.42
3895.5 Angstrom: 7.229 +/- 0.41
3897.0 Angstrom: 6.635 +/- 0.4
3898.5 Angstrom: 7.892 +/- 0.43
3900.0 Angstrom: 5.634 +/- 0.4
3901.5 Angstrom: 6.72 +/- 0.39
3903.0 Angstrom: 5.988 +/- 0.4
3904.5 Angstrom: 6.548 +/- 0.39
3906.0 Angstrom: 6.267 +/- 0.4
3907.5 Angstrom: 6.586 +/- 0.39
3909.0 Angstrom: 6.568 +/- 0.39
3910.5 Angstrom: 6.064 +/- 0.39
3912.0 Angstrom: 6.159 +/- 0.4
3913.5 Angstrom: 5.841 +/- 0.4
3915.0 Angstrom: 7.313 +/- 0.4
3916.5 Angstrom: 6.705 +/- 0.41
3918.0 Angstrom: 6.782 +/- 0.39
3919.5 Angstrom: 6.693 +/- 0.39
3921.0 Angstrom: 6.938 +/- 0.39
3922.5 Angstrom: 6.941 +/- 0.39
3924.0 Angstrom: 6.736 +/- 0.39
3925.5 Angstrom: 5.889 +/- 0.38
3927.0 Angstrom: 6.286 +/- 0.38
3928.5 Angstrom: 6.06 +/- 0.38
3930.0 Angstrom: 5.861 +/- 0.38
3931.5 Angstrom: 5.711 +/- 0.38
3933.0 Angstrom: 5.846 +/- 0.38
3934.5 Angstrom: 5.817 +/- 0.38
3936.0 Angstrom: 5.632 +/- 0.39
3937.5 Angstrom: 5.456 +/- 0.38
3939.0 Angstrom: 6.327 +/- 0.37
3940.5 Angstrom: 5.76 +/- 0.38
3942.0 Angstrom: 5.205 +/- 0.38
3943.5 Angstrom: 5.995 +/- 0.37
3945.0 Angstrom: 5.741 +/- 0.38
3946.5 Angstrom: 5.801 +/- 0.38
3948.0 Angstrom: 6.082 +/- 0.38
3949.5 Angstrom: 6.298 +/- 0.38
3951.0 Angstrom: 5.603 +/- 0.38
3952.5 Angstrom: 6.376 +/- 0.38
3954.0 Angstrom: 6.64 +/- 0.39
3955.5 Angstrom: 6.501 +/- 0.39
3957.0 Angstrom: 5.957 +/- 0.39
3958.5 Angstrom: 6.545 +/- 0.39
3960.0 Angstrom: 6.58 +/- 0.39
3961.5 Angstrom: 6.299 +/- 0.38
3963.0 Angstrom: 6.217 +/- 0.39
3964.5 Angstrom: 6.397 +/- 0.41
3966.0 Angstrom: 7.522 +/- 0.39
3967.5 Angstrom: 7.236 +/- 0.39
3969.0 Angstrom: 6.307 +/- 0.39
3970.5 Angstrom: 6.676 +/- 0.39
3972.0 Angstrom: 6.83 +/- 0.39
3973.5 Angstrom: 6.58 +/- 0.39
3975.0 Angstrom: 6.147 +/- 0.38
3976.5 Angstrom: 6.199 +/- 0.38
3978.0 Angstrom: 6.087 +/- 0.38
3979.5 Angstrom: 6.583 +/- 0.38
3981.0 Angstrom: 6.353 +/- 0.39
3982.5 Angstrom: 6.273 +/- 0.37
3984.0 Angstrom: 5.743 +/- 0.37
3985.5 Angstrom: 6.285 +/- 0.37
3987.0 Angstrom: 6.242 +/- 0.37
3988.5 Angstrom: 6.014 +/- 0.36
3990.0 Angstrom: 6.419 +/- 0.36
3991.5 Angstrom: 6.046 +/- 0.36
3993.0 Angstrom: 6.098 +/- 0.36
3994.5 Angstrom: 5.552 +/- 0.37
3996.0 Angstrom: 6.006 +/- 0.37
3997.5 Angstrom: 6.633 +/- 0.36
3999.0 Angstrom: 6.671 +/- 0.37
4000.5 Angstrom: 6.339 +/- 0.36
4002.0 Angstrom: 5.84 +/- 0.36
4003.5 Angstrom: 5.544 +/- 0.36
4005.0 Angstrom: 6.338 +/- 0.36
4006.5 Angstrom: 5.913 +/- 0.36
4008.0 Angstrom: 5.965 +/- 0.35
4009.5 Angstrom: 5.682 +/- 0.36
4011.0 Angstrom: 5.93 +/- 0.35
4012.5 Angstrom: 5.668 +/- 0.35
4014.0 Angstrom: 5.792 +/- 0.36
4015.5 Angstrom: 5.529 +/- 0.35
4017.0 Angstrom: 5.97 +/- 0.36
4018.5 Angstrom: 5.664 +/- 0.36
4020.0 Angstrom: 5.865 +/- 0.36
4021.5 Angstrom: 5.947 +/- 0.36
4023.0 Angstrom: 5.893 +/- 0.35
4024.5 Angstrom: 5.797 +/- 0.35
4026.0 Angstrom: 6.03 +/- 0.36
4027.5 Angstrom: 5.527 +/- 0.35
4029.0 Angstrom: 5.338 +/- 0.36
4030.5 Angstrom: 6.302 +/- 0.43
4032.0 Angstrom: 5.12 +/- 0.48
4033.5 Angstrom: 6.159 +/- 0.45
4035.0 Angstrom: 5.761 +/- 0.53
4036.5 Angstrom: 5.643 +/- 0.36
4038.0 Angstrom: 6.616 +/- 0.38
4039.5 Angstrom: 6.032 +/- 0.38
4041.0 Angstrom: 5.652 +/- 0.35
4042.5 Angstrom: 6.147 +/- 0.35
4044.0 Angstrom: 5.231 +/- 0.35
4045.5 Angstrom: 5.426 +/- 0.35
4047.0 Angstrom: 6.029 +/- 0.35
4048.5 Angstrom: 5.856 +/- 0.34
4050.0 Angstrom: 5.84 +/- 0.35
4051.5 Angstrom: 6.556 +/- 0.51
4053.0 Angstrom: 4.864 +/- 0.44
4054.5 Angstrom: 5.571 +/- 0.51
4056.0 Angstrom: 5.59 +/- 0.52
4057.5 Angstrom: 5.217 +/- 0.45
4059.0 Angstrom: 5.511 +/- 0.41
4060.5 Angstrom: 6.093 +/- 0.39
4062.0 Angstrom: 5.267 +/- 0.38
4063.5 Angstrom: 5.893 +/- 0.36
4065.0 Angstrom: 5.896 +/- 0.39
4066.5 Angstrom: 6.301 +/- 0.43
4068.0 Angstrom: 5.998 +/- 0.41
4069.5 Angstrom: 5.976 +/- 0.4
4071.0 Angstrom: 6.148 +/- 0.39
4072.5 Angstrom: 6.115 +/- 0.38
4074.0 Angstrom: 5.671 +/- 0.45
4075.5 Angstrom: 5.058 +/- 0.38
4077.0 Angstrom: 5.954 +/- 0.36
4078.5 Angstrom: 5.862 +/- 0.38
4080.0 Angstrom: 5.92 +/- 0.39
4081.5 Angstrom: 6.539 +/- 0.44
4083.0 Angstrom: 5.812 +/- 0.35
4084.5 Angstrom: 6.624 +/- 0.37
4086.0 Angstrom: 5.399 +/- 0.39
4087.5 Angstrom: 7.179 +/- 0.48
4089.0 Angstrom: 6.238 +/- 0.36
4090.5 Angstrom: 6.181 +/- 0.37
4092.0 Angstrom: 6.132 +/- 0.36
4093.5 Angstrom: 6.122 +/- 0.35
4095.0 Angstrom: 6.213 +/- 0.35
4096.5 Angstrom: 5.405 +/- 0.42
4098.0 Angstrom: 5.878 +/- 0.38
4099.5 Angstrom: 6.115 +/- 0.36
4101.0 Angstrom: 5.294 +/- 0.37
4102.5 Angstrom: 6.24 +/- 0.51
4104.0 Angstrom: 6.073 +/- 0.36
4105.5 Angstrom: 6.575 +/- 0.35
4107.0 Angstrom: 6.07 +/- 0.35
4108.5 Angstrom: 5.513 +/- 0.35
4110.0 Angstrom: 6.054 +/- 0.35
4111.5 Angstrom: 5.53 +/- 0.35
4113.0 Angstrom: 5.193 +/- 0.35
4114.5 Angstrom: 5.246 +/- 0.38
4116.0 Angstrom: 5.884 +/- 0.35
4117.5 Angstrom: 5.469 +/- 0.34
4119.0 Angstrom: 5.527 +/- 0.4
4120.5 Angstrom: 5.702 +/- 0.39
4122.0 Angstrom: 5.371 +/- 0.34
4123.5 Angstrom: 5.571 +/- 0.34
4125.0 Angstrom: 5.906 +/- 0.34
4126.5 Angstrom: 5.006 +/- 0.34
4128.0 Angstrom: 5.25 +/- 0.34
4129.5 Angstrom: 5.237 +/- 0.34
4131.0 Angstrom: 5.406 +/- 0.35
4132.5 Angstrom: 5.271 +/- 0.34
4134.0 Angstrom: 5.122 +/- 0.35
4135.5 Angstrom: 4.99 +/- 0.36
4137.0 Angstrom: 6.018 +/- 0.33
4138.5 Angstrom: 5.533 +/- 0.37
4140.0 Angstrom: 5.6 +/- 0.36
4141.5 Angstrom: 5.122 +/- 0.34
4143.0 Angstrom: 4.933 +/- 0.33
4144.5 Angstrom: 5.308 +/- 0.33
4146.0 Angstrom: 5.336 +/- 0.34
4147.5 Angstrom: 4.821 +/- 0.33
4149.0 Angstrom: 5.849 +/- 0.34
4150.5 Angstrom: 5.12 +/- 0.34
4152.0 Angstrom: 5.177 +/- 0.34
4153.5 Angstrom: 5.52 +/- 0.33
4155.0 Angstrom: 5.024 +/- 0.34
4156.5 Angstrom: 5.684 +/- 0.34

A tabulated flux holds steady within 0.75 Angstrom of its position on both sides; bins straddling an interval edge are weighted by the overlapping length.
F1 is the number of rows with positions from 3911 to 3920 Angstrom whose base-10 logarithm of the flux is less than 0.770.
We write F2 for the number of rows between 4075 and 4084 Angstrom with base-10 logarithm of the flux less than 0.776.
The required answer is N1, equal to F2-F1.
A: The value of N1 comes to 4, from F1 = 1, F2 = 5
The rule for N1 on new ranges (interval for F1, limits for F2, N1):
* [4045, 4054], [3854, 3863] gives -4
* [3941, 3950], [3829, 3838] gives -3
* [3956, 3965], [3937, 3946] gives 4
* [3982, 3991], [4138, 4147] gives 5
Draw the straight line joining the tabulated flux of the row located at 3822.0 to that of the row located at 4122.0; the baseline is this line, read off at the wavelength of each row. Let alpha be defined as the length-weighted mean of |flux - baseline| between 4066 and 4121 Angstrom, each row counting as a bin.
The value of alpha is 0.52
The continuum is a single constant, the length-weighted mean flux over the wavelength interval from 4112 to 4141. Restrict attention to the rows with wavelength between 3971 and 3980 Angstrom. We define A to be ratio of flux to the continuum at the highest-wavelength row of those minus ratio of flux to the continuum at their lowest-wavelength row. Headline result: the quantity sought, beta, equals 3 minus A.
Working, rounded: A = -0.05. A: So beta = 3.05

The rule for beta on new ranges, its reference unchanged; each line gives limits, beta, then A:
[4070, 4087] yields 3.14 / -0.14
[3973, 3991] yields 3.03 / -0.03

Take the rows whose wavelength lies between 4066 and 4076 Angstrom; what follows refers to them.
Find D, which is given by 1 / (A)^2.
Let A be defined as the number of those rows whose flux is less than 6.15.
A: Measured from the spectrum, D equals 0.028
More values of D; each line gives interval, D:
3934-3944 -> 0.028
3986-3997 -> 0.040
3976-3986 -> 0.250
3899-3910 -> 0.250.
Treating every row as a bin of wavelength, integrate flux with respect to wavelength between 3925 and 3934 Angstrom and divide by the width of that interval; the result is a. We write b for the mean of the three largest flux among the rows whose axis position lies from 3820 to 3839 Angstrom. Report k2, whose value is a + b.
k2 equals 12.92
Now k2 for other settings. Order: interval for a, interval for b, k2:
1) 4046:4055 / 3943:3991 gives 12.98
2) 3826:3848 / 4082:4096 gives 13.32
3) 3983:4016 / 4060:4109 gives 12.81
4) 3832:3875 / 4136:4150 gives 13.15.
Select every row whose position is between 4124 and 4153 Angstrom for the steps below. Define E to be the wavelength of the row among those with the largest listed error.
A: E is 4138.5 Angstrom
